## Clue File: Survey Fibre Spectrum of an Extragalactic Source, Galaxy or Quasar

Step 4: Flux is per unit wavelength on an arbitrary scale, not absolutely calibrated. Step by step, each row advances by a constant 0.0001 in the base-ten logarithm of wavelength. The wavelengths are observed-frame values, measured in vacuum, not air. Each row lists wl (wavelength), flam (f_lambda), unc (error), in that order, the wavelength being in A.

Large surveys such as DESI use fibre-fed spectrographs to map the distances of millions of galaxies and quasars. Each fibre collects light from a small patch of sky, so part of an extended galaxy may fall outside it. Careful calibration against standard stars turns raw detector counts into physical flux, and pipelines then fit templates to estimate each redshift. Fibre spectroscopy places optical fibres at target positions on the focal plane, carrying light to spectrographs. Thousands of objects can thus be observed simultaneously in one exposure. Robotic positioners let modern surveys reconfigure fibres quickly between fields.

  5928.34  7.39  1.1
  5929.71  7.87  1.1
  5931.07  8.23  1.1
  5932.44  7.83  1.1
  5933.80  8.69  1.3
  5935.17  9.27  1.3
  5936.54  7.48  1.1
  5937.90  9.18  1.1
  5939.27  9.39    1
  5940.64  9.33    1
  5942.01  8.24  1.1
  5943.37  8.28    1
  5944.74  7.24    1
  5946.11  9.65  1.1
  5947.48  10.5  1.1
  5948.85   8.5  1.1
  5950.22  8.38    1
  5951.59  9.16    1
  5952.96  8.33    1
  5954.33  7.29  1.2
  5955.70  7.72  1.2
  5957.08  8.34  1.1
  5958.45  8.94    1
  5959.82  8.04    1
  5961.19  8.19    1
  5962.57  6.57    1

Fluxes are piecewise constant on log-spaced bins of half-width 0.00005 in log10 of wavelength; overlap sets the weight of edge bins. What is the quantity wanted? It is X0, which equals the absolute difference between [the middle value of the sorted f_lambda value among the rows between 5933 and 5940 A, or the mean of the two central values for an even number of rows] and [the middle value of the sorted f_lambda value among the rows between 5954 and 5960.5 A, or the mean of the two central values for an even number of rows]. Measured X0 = 1.14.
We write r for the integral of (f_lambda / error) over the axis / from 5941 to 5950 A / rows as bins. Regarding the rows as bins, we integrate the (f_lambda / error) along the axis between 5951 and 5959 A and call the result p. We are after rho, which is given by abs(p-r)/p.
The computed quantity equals 0.20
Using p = 62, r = 74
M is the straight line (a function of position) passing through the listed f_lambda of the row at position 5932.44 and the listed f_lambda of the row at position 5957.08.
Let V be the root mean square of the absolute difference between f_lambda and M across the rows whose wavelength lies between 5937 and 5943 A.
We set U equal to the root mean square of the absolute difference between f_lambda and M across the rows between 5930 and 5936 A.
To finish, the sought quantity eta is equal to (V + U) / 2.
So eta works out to 1.0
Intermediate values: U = 0.8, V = 1.2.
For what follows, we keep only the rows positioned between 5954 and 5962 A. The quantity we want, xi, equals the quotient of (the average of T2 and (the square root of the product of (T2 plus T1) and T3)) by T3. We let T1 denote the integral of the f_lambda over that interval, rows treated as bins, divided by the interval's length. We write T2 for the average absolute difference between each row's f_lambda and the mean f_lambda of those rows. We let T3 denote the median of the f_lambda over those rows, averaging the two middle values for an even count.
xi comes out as 0.536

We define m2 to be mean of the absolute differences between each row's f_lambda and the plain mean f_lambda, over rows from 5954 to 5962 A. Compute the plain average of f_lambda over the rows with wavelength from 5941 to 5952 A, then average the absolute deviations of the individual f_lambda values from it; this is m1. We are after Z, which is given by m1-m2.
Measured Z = 0.37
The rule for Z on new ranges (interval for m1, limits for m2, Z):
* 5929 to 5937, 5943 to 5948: -0.66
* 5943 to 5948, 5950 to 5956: 0.62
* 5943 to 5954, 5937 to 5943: 0.36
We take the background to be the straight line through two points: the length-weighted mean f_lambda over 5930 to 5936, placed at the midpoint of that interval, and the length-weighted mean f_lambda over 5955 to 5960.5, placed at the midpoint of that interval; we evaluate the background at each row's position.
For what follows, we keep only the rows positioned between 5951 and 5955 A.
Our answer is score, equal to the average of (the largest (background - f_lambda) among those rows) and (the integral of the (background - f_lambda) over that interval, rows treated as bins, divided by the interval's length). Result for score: 0.52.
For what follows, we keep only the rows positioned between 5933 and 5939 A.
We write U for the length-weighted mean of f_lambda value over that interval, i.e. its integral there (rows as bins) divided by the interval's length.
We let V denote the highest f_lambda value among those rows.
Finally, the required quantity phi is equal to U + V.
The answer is 18.0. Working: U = 8.7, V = 9.27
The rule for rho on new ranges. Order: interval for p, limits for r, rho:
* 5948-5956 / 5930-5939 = 0.06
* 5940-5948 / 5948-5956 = 0.08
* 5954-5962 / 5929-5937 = 0.07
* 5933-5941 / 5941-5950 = 0.18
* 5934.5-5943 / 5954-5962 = 0.12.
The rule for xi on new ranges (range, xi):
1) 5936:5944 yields 0.554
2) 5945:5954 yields 0.560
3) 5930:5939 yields 0.553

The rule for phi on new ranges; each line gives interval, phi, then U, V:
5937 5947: 18.4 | 8.8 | 9.65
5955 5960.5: 17.2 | 8.3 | 8.94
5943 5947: 18.2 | 8.5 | 9.65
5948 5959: 17.5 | 8.4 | 9.16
